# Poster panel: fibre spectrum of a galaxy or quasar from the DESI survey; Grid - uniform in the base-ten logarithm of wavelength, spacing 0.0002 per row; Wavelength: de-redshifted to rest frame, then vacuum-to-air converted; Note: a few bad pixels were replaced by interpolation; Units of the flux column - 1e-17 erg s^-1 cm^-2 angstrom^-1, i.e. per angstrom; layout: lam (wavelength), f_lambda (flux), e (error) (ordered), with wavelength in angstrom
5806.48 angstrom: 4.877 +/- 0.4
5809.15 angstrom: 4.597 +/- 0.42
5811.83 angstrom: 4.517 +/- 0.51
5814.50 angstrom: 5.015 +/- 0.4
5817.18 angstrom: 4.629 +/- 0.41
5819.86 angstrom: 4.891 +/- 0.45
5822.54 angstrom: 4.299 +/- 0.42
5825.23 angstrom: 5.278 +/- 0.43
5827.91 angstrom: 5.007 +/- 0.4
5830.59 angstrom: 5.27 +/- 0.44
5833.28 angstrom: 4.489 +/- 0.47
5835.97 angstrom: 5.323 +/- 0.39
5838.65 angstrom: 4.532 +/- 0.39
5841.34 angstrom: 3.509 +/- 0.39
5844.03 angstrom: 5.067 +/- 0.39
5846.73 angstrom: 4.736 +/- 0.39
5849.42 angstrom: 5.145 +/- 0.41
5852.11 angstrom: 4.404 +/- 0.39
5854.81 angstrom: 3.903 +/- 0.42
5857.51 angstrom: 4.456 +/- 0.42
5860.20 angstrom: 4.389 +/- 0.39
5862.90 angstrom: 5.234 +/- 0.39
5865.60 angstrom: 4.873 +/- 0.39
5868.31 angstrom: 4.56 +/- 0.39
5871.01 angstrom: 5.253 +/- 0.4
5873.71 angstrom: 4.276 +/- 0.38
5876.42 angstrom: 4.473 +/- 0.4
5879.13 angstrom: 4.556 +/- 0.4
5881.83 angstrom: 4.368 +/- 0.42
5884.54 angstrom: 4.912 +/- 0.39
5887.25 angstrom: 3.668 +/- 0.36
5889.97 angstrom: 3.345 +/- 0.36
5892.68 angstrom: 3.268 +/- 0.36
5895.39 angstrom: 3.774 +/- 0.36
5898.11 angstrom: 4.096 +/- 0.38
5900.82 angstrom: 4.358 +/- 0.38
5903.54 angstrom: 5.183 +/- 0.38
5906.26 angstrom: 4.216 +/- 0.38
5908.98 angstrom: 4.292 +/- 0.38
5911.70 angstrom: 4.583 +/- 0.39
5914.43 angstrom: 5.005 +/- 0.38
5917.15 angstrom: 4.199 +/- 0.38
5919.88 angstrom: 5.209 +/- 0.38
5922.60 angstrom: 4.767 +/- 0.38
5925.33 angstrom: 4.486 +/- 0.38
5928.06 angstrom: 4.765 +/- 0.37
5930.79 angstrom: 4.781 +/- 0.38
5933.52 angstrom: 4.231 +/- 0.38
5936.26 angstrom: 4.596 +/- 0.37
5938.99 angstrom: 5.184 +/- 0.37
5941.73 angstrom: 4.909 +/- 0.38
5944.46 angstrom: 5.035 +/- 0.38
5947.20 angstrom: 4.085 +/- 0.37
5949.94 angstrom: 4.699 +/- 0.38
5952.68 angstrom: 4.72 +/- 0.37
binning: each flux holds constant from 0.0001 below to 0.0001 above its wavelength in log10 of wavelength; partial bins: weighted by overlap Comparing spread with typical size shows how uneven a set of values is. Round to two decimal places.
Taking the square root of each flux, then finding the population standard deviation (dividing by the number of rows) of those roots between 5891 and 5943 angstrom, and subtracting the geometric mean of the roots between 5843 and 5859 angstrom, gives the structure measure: -2.03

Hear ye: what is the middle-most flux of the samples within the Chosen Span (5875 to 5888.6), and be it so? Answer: 4.5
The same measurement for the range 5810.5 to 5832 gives 4.9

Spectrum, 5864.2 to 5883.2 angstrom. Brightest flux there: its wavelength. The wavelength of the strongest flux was 5871.01 angstrom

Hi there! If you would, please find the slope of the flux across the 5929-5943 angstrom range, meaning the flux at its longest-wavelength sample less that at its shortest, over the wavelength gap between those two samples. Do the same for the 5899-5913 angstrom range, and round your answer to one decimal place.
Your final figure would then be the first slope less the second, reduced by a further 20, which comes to -20.0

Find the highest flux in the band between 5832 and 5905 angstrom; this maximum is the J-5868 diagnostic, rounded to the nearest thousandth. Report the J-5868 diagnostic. 5.323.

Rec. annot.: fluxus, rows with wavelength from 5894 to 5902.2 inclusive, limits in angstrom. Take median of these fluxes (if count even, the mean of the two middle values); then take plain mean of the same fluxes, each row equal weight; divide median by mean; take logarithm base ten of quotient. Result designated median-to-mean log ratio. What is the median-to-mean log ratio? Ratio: 0.00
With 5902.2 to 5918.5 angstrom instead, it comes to -0.01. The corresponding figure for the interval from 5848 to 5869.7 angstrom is -0.01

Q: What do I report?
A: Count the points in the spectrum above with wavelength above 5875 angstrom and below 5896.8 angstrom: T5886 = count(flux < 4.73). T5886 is 7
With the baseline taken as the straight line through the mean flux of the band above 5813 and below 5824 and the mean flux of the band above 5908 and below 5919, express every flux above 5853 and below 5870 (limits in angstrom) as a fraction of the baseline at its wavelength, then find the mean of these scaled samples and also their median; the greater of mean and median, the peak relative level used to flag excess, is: 0.99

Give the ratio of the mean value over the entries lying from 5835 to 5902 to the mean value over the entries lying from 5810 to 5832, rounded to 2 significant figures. 0.91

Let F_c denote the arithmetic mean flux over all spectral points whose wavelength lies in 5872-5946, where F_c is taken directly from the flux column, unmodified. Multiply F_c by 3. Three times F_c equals 13.4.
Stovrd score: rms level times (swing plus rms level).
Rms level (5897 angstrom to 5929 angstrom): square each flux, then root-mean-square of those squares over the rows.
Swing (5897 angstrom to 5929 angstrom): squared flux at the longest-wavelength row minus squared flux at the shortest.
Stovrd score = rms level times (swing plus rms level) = 592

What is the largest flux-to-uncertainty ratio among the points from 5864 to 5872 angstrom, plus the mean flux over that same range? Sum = 18.0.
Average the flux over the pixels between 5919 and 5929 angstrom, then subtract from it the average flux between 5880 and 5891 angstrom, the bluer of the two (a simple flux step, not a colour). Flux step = 0.7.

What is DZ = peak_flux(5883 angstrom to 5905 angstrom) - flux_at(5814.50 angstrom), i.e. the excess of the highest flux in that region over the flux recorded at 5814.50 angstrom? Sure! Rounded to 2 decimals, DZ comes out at 0.17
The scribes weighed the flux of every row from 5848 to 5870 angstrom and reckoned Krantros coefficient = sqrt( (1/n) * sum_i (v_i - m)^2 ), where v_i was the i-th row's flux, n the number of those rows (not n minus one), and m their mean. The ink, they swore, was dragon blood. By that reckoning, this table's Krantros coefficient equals 0.412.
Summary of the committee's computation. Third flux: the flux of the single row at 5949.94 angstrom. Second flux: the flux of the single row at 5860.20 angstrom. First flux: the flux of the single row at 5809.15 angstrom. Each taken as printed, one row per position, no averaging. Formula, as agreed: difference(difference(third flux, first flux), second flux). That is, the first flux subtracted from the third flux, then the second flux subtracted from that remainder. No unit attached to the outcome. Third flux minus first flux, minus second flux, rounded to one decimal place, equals -4.3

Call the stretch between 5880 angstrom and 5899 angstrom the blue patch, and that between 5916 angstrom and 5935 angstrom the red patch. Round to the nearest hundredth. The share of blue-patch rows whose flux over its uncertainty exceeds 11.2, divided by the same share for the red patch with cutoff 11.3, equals 0.20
